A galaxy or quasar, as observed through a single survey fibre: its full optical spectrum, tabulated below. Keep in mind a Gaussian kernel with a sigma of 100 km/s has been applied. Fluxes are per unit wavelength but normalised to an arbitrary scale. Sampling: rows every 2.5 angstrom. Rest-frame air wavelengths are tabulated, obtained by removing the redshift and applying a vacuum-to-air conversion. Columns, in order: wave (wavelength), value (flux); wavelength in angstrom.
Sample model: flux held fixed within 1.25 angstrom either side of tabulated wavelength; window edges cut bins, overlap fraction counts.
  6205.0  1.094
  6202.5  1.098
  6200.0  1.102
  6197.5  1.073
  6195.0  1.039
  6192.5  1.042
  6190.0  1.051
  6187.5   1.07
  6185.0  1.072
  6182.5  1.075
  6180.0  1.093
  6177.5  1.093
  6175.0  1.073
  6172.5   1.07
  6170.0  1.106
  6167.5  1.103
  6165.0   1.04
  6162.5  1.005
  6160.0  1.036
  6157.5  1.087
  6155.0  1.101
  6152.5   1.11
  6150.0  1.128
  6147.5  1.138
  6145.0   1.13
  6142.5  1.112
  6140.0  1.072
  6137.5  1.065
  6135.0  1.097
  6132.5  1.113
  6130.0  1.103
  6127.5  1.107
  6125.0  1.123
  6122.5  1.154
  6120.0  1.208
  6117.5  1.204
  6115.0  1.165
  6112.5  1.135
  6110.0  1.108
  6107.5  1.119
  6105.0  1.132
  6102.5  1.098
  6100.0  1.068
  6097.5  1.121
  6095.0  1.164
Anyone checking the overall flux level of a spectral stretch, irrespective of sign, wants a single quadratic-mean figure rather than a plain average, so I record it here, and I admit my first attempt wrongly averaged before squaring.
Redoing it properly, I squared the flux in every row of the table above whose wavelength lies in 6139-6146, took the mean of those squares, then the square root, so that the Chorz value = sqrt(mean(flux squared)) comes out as 1.10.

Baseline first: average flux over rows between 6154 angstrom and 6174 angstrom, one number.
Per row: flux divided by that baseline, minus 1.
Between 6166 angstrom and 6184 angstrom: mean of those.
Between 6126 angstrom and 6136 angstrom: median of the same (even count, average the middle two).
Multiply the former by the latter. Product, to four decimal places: 0.0006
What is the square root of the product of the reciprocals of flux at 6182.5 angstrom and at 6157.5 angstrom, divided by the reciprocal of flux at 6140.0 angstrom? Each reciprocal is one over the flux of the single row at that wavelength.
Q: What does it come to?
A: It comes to 0.99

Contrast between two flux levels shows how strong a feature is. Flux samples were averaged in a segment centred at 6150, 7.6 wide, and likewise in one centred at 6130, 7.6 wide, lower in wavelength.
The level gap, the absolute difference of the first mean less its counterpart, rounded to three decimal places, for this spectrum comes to 0.018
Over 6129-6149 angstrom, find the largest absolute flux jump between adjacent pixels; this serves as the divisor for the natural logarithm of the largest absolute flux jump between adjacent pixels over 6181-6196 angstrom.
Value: -99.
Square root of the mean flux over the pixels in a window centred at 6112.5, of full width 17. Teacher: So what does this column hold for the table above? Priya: 1.074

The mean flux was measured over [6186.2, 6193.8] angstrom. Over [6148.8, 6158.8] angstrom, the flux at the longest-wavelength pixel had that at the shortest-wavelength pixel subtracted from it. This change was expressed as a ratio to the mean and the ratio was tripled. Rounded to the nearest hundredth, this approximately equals -0.12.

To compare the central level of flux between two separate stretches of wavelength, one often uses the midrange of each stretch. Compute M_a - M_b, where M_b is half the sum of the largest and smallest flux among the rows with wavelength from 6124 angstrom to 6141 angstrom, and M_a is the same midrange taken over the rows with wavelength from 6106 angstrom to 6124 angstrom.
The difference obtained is 0.06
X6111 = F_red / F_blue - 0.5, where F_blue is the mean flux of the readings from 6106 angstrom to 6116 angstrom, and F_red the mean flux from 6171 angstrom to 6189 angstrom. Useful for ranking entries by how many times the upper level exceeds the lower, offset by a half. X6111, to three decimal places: 0.453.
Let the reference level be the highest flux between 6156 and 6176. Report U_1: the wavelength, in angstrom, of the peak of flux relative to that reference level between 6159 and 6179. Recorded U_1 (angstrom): 6170.0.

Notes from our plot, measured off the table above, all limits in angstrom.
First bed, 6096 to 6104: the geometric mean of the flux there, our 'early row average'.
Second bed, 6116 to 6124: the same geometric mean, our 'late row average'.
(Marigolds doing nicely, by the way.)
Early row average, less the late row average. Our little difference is -0.09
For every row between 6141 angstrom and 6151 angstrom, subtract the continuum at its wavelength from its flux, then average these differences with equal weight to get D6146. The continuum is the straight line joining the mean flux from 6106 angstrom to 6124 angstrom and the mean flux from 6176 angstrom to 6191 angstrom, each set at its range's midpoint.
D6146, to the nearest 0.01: 0.01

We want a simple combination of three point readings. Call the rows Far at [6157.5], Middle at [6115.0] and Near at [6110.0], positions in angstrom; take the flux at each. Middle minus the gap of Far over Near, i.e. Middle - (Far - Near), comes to 1.19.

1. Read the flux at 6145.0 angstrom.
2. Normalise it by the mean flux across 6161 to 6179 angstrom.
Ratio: 1.06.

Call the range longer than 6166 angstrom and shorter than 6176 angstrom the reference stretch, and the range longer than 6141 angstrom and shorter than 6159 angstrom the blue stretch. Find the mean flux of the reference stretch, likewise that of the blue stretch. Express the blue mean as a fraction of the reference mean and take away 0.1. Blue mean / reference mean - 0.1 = 0.92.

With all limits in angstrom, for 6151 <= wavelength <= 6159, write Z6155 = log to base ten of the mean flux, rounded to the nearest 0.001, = 0.041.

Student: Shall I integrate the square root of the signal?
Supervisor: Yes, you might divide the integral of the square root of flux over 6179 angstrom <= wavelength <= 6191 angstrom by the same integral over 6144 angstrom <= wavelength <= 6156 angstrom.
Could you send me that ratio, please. 0.98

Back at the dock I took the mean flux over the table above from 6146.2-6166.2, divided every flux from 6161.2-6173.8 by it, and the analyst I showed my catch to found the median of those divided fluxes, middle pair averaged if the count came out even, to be 0.990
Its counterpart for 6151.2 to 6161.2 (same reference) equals 1.012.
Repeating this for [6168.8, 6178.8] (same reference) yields 1.002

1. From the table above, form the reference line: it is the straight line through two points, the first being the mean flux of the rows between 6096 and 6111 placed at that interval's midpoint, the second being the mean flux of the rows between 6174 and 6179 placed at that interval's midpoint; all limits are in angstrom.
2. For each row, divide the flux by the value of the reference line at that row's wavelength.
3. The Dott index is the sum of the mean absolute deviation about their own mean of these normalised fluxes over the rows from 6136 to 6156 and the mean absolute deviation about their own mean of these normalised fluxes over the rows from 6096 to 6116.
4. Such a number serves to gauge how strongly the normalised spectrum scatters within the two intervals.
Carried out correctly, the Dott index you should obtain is 0.038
